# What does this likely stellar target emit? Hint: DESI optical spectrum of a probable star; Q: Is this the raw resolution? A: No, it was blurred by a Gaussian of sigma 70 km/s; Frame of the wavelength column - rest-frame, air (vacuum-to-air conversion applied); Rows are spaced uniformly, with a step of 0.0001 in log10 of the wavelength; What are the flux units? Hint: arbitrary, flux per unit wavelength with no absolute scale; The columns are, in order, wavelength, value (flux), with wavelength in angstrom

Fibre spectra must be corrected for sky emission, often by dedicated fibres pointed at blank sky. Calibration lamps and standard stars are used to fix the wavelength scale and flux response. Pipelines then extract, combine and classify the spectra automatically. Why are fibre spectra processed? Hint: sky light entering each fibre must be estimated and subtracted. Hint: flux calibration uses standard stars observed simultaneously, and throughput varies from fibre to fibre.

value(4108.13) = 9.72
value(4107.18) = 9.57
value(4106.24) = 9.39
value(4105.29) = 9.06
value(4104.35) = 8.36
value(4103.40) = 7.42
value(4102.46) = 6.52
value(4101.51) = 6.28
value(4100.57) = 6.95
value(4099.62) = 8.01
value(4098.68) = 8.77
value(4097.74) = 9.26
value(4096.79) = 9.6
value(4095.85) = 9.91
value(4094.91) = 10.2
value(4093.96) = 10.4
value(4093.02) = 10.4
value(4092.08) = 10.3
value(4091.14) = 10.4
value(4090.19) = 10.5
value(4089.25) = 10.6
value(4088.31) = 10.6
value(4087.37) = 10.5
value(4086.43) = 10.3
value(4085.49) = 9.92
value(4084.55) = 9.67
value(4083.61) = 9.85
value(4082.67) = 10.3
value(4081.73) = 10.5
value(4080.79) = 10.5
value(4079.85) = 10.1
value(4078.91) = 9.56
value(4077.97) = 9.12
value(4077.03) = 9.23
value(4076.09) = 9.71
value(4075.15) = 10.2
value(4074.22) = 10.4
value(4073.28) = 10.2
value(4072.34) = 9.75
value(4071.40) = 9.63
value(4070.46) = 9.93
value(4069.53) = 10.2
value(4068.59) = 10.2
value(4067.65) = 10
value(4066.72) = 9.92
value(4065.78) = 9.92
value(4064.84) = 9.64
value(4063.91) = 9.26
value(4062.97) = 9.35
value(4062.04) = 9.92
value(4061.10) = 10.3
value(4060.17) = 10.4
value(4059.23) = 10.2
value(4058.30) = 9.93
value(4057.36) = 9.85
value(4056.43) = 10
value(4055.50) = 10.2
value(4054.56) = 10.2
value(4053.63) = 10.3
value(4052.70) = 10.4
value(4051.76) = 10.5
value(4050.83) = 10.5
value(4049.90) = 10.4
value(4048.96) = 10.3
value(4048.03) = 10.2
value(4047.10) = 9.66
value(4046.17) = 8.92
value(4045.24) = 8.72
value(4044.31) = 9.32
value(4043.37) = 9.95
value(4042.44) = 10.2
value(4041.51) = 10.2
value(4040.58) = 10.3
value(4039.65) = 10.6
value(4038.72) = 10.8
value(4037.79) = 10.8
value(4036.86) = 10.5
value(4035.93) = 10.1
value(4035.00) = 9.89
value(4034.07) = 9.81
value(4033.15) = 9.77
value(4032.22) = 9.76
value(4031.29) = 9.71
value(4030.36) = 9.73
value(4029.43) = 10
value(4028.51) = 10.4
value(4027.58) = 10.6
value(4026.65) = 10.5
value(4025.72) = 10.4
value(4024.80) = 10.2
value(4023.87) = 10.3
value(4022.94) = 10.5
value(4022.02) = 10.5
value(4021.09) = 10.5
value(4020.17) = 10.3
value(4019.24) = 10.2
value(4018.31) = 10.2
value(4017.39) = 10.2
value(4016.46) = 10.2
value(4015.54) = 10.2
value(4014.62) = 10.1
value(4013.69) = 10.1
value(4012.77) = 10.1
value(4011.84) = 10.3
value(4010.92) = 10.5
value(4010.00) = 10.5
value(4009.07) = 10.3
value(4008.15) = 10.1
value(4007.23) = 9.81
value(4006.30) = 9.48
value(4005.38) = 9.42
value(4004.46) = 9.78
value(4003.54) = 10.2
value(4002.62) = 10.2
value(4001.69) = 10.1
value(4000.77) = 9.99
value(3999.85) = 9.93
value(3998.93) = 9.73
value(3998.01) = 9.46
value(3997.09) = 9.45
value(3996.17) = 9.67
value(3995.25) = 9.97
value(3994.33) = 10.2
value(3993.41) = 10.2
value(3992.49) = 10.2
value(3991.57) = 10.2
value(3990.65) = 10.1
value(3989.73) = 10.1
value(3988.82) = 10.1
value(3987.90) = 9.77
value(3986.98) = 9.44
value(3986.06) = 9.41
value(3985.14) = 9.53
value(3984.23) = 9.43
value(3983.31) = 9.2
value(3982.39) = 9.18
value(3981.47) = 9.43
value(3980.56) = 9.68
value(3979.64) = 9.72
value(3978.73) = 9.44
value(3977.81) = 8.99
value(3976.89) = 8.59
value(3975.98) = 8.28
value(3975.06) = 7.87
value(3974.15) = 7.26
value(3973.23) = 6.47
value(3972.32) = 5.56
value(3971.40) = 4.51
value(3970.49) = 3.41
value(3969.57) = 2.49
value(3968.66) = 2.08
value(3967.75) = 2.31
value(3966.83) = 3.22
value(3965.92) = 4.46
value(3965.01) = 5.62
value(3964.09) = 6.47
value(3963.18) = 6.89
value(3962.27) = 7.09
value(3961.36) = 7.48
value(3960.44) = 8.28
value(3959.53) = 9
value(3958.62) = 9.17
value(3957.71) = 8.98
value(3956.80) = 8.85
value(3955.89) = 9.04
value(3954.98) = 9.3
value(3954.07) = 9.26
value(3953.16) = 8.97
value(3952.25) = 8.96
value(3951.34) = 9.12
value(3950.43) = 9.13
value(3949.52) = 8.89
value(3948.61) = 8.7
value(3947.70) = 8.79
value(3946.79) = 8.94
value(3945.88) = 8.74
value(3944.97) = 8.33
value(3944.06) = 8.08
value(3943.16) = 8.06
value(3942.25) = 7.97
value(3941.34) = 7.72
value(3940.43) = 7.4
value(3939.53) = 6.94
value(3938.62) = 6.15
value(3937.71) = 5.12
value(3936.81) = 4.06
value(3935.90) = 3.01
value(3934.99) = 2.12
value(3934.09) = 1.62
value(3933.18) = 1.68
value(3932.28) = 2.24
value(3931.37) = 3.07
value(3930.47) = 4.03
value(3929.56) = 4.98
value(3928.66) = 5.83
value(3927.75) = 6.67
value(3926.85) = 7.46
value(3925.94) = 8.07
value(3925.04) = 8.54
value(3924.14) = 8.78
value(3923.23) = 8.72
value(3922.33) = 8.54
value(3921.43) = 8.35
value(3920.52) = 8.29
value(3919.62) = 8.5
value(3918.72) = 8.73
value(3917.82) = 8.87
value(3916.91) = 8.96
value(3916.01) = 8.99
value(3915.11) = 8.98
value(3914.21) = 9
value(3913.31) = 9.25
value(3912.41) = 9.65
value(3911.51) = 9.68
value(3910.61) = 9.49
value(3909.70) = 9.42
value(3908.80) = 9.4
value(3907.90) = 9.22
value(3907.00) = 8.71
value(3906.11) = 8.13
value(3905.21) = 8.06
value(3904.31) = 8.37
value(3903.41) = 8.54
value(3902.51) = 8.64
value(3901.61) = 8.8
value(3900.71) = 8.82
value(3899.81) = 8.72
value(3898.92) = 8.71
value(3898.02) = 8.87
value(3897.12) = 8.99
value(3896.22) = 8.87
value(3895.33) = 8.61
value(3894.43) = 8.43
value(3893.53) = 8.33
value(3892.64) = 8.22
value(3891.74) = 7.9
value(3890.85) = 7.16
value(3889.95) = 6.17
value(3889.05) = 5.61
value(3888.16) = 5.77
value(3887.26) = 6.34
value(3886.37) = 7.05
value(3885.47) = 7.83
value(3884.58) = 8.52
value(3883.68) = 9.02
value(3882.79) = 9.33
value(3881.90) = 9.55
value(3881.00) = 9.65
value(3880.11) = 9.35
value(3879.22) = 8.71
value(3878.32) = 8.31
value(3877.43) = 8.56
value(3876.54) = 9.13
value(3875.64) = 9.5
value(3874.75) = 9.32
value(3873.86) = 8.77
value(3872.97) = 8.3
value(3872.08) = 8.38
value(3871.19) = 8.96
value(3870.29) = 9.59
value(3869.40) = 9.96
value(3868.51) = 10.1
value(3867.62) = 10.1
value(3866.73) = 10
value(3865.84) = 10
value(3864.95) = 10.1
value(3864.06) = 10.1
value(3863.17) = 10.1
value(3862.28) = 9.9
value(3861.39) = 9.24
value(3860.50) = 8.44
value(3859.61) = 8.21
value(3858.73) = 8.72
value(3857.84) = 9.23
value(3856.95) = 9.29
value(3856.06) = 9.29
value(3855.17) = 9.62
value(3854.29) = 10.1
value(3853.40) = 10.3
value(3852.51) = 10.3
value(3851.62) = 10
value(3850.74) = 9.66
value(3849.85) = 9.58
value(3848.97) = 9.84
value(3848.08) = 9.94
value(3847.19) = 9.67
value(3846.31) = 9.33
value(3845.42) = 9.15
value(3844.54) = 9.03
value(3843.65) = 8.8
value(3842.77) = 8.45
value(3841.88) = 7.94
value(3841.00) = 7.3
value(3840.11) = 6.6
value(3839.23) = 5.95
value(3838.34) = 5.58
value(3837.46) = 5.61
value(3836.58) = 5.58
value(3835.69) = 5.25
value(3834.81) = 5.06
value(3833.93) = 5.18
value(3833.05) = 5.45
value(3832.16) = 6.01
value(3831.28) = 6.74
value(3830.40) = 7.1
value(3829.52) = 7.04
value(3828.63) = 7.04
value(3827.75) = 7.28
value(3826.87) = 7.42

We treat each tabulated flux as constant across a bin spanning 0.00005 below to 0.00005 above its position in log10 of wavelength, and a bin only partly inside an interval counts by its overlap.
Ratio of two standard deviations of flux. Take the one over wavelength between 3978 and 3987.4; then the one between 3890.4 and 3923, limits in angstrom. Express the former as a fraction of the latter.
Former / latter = 0.3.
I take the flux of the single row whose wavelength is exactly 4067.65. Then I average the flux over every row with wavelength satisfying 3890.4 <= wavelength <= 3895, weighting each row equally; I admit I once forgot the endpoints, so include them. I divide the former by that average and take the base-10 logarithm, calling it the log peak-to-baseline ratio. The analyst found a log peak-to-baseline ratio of 0.10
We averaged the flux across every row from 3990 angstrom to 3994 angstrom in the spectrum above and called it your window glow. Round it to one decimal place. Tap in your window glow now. 10.2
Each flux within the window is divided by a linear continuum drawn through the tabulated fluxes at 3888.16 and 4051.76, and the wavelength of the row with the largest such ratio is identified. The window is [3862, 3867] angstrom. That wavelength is 3863.17 angstrom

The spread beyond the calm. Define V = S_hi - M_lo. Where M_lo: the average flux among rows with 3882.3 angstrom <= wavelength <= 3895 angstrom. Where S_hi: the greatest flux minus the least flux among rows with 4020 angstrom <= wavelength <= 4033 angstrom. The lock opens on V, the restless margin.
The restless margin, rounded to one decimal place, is -6.7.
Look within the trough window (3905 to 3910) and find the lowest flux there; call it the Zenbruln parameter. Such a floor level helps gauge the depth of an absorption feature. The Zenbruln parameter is 8.06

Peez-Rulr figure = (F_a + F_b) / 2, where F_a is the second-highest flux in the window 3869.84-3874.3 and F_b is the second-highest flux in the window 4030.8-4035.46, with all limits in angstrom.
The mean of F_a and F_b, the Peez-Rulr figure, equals 9.4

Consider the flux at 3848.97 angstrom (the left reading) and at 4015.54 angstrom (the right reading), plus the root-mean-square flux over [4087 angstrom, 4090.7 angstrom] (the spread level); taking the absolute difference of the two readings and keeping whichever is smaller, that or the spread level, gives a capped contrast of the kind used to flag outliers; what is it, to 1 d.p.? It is 0.4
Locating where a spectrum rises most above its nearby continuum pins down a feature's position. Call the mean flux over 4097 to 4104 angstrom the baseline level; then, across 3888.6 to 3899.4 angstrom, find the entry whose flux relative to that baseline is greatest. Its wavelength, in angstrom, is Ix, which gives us 3897.12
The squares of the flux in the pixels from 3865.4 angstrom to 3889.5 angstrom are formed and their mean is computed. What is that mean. 78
